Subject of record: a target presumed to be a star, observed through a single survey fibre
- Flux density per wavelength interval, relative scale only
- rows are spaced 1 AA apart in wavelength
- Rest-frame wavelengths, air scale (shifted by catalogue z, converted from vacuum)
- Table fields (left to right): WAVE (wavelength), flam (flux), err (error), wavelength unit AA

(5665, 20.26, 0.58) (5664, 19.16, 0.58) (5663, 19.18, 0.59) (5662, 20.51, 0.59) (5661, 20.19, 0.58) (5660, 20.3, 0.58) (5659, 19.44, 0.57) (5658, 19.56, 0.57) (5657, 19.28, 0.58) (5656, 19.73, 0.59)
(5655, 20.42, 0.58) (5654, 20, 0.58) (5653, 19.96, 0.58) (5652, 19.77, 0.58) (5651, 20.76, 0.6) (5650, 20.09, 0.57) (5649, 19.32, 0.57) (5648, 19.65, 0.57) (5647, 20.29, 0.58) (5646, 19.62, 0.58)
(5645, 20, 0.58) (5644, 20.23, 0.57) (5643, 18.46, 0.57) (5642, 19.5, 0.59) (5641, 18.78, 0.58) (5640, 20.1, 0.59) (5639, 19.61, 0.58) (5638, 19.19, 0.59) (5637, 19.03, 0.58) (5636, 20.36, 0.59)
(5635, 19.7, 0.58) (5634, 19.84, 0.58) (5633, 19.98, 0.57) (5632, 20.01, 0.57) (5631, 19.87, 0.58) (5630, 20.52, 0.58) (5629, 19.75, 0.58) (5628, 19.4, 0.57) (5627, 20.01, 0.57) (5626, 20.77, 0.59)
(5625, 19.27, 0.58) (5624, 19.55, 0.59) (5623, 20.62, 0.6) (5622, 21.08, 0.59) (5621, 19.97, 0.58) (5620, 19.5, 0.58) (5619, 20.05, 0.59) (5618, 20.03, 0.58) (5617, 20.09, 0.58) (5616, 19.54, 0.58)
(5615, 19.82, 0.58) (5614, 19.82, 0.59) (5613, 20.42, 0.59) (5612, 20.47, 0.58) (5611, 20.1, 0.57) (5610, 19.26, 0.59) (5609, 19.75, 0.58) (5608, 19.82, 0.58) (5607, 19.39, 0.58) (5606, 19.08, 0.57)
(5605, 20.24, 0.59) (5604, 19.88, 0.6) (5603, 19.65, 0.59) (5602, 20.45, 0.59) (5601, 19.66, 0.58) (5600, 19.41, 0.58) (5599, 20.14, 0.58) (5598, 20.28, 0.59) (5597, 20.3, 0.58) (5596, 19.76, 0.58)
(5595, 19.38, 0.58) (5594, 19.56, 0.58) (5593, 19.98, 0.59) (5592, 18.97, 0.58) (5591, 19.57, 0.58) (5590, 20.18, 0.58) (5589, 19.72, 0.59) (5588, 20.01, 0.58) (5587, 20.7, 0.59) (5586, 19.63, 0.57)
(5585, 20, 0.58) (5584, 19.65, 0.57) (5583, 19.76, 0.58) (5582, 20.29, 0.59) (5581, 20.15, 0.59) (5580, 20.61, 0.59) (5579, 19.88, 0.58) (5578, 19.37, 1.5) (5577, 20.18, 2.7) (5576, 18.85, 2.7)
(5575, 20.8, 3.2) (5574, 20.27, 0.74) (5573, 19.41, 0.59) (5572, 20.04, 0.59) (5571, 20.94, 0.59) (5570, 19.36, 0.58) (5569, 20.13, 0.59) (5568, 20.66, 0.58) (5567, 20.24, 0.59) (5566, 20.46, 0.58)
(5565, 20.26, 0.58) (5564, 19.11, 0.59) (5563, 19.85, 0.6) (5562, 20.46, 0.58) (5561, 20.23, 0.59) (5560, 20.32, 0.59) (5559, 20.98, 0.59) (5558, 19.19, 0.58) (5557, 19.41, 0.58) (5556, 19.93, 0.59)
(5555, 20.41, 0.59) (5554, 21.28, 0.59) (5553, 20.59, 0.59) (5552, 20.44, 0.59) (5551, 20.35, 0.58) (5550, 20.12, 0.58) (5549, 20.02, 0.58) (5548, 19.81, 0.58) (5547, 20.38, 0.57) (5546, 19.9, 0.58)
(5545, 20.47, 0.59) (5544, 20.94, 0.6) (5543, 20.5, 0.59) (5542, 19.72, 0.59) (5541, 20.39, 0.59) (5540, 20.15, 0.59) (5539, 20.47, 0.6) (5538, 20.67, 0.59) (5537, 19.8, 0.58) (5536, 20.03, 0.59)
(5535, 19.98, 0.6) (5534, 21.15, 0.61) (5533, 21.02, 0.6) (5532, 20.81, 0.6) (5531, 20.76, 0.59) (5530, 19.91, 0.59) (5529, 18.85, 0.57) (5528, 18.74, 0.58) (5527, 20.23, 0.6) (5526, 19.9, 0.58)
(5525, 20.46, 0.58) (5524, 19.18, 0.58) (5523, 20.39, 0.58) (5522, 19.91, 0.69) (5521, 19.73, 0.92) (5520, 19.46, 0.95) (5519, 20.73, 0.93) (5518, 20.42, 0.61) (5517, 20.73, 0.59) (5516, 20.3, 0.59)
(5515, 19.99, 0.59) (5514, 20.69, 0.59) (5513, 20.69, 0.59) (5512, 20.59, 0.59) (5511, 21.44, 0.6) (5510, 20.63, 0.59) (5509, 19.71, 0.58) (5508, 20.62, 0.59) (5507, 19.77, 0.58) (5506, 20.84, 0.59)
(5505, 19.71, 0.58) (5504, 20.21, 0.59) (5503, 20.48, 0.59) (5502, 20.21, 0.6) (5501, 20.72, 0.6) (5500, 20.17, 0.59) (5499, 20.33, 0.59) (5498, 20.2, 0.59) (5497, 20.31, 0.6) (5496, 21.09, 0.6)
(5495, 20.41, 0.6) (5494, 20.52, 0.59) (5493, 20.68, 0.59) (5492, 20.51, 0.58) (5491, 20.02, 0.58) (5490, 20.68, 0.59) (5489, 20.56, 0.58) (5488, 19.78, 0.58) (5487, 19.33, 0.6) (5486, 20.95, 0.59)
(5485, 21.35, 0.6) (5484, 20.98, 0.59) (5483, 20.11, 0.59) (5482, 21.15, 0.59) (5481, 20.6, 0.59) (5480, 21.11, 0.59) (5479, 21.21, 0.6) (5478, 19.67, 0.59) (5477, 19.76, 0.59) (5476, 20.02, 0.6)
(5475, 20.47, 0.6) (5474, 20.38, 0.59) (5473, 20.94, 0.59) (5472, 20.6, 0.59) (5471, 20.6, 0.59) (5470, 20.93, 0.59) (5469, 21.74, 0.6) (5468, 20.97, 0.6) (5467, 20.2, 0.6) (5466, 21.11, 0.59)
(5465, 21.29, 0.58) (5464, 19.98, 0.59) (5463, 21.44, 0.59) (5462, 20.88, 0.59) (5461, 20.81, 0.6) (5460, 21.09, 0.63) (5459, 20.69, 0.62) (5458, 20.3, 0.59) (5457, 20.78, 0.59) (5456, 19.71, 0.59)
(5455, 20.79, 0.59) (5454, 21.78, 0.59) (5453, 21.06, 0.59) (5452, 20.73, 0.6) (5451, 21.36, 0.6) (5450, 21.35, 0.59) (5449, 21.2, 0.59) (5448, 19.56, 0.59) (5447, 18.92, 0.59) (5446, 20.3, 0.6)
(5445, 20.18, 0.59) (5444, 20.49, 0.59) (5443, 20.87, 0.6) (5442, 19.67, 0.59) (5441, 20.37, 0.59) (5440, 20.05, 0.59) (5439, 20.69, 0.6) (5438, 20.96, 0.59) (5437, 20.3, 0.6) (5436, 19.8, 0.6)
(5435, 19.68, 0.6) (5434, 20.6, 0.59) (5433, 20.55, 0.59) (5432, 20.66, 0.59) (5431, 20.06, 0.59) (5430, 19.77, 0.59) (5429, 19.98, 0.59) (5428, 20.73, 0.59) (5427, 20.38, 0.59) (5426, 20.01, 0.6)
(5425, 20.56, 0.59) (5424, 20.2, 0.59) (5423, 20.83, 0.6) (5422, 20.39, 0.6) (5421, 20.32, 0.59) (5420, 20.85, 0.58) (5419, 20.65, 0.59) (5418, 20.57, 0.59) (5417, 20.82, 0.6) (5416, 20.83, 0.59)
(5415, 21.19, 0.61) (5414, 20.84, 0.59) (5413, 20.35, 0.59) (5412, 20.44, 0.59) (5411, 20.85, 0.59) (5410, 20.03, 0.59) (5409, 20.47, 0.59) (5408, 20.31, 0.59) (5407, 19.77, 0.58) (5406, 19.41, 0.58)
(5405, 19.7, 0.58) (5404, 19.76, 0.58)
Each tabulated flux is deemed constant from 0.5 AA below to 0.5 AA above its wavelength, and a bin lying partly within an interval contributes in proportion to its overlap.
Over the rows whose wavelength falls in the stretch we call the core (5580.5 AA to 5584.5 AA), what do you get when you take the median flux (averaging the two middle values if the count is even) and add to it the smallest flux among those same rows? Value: 39.6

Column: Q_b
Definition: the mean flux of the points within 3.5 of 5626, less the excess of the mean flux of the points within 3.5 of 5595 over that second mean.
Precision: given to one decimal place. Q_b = 20.1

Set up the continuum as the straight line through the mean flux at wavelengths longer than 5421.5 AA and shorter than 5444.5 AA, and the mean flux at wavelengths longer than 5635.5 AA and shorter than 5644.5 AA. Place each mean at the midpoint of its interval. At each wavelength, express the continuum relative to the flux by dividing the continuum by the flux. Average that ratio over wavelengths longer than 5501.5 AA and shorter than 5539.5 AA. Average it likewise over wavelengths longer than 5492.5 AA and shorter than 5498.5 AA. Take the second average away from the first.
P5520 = 0.010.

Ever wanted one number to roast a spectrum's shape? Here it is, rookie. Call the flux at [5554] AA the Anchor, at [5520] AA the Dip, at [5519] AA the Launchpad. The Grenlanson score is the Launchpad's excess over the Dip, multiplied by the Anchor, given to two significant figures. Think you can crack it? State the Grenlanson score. 27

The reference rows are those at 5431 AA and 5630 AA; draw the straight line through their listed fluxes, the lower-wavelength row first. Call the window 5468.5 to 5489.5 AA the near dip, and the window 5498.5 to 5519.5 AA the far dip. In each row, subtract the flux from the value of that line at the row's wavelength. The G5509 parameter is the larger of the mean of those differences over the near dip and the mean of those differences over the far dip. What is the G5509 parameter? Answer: -0.2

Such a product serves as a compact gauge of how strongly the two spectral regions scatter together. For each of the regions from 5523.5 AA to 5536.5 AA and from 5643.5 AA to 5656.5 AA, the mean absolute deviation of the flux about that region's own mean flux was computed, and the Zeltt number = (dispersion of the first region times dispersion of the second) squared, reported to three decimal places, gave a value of 0.031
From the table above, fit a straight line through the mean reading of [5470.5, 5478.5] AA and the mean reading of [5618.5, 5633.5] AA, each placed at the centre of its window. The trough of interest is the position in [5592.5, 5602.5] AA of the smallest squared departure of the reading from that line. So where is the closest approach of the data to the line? 5599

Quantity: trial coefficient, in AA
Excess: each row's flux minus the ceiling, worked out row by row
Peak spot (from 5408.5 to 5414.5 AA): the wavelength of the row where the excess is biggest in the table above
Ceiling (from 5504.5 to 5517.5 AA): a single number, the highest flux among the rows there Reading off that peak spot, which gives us 5411 AA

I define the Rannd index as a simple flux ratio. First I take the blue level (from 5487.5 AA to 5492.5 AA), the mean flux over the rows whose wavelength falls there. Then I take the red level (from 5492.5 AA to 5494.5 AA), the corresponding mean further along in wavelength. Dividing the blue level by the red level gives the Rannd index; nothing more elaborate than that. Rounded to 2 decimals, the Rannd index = 0.99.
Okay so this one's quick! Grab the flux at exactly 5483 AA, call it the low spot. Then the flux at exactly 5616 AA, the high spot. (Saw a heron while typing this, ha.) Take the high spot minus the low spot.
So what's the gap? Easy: -0.57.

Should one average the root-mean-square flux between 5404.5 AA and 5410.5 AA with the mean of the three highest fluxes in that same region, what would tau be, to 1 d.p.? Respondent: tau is 20.1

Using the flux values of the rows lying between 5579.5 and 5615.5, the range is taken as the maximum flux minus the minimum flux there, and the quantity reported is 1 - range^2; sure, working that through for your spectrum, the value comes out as -2.0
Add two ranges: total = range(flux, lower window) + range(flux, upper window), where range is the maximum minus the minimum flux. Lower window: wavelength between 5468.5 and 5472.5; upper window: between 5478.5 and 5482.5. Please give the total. 1.75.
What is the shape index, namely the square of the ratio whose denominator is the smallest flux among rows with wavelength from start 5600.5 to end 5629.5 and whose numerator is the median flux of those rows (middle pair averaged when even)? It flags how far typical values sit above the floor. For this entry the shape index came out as 1.08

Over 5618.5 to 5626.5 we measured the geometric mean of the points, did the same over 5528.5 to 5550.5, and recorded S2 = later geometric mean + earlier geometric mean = 40.4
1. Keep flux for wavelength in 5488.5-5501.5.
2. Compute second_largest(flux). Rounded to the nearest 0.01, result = 20.72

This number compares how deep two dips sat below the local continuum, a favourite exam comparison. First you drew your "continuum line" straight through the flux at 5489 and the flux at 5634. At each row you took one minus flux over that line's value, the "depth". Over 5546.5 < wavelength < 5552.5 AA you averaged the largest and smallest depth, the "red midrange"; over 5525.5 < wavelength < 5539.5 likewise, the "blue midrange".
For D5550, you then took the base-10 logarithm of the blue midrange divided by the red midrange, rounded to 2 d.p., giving 0.49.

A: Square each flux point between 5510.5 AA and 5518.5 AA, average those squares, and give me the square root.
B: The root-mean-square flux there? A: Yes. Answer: 20.6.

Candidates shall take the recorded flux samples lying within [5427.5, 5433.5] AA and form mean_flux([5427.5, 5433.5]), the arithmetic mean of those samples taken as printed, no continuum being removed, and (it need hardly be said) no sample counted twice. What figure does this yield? 20.3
